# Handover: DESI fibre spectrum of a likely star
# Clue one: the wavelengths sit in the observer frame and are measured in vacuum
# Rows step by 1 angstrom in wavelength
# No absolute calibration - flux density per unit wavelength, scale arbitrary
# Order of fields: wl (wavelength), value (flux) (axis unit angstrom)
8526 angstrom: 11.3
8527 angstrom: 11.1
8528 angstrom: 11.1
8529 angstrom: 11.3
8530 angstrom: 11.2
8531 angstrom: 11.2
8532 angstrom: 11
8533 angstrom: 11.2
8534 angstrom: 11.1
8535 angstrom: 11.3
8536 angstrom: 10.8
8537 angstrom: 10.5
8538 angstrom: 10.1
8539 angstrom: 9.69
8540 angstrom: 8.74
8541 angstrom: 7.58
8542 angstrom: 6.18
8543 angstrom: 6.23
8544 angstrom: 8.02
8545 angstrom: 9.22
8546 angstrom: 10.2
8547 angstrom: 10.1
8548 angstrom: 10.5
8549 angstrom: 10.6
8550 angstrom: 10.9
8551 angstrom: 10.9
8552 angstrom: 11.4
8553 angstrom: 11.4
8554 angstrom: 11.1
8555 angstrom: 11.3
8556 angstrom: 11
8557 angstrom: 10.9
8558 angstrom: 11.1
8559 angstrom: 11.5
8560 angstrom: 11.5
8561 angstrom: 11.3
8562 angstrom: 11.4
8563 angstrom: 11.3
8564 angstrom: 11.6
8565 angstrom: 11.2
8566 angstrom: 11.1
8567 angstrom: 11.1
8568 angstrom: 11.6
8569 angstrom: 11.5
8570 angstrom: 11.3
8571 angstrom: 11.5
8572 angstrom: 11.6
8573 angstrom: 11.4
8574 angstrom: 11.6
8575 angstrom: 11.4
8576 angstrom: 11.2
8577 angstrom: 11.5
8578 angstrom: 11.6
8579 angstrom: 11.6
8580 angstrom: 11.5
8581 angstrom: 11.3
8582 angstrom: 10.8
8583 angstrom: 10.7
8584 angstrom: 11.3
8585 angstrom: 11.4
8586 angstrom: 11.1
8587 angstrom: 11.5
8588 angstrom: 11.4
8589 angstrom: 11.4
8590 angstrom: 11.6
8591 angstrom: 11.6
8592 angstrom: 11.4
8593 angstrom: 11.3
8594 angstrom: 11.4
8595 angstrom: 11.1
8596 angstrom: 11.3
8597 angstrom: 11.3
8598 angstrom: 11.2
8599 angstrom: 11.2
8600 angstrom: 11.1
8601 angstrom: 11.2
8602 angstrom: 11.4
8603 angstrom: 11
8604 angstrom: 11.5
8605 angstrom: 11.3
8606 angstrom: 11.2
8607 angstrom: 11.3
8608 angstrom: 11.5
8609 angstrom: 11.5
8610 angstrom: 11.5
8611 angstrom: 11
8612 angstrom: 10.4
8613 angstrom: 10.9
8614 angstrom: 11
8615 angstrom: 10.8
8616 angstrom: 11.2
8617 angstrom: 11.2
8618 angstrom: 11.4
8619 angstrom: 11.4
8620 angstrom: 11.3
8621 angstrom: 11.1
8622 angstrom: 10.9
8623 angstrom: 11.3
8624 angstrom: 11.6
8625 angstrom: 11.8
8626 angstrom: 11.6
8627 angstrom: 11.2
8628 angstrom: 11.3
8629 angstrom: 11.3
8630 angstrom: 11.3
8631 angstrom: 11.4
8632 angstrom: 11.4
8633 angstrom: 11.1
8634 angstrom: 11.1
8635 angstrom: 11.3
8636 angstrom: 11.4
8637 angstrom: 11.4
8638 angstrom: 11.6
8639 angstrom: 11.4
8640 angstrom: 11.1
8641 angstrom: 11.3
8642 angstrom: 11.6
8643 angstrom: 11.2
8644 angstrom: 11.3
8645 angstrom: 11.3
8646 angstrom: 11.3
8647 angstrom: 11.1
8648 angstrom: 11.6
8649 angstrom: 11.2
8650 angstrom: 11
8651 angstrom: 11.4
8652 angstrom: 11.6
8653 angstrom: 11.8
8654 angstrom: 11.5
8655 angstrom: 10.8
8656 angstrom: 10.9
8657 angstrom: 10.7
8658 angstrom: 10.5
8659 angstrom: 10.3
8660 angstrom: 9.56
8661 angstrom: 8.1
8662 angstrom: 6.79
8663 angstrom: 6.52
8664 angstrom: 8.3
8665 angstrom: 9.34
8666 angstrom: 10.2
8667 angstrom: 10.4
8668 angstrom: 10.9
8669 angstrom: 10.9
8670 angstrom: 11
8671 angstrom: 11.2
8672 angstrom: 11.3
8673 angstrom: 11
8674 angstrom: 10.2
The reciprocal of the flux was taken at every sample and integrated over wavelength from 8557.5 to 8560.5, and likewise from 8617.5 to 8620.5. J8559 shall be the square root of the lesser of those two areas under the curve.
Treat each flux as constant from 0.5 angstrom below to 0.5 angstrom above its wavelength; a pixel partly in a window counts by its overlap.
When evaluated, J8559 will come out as 0.514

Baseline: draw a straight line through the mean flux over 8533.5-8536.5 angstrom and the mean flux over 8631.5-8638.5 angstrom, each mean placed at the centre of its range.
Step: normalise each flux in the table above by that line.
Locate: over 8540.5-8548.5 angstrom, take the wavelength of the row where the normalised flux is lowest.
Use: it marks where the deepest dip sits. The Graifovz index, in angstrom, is 8542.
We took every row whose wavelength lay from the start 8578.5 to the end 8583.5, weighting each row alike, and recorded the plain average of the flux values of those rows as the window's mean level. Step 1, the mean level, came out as 11.2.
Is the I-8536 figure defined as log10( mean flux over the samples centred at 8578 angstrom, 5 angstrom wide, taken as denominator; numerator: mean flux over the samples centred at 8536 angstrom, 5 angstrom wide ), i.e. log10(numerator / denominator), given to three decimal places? -0.028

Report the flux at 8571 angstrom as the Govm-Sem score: 11.5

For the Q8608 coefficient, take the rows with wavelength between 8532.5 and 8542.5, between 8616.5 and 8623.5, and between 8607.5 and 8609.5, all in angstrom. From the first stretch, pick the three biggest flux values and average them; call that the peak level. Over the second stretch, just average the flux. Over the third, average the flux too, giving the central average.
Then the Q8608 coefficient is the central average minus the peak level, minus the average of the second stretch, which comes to -10.9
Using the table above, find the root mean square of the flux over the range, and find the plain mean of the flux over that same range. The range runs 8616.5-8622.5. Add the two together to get 22.4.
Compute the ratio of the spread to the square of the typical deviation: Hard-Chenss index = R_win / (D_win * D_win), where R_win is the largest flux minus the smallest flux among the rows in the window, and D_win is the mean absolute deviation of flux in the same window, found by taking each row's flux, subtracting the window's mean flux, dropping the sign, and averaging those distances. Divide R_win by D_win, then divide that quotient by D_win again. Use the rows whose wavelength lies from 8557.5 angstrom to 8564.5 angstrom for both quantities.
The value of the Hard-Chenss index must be 29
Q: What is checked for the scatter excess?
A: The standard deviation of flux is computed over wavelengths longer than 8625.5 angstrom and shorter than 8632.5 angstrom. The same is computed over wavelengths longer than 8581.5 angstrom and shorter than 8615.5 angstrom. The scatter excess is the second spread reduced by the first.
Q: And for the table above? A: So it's 0.15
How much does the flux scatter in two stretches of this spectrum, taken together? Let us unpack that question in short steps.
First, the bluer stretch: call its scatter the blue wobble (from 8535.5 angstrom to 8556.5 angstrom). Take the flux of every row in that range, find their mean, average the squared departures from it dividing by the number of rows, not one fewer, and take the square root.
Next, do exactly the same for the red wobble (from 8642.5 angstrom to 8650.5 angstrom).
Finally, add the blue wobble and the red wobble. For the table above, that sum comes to 1.7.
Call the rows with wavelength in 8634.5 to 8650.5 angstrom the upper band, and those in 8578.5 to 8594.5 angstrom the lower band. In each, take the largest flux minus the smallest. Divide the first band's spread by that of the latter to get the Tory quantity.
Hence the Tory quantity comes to 0.67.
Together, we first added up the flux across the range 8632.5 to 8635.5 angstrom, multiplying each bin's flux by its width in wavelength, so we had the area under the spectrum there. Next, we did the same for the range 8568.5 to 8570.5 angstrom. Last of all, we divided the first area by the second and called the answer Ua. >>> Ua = 1.5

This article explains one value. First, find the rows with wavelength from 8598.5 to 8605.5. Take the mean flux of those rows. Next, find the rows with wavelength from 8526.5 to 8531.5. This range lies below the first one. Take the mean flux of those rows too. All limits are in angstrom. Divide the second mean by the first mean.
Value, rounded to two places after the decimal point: 0.99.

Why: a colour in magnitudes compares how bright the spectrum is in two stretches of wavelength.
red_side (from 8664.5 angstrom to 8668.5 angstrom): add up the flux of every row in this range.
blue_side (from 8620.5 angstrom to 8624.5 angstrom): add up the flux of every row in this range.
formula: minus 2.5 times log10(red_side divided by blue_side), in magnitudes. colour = 0.10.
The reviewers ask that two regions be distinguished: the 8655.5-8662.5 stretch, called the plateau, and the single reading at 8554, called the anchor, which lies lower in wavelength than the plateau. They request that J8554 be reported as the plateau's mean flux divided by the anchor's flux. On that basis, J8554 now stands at 0.86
